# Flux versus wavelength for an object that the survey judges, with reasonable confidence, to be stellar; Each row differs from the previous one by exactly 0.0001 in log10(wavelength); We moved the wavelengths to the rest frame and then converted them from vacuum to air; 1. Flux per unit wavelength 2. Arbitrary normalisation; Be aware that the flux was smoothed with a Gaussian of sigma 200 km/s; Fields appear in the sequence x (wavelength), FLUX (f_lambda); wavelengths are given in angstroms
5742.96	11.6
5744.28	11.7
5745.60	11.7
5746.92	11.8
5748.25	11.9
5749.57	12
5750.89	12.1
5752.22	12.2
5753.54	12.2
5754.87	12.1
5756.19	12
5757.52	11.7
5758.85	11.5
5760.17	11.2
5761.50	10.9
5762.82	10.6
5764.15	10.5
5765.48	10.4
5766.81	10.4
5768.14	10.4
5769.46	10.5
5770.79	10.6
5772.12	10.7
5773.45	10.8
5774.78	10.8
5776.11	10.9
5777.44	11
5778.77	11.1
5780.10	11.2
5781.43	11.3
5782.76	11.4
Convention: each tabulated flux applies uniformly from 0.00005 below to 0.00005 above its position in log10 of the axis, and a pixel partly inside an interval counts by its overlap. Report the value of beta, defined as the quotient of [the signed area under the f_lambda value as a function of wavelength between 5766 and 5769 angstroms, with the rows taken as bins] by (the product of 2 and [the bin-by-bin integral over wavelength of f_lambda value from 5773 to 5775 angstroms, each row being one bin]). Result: 0.724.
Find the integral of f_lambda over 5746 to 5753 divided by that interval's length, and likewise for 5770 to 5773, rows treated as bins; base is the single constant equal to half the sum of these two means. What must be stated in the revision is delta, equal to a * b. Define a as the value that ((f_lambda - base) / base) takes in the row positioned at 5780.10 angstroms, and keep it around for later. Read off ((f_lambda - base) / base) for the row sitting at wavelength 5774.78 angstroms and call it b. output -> 0.0005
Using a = -0.01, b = -0.046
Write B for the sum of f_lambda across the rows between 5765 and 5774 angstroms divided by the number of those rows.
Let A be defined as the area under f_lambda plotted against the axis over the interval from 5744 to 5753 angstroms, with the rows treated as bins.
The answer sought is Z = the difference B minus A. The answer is -96.9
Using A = 107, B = 10.5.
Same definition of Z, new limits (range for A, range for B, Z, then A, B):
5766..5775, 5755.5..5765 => -84.1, 95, 11.2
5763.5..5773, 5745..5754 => -87.8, 100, 12.0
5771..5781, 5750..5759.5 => -97.3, 109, 12.0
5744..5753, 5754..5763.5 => -96.0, 107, 11.4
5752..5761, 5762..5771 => -95.8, 106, 10.5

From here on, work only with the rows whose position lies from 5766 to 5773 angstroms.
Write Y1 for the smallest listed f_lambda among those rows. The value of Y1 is 10.4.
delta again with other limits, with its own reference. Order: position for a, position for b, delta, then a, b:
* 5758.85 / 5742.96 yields 0.0004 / 0.02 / 0.025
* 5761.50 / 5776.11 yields 0.0014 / -0.04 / -0.037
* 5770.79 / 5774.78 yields 0.0029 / -0.06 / -0.046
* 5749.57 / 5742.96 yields 0.0015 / 0.06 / 0.025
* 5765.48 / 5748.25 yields -0.0042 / -0.08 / 0.051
